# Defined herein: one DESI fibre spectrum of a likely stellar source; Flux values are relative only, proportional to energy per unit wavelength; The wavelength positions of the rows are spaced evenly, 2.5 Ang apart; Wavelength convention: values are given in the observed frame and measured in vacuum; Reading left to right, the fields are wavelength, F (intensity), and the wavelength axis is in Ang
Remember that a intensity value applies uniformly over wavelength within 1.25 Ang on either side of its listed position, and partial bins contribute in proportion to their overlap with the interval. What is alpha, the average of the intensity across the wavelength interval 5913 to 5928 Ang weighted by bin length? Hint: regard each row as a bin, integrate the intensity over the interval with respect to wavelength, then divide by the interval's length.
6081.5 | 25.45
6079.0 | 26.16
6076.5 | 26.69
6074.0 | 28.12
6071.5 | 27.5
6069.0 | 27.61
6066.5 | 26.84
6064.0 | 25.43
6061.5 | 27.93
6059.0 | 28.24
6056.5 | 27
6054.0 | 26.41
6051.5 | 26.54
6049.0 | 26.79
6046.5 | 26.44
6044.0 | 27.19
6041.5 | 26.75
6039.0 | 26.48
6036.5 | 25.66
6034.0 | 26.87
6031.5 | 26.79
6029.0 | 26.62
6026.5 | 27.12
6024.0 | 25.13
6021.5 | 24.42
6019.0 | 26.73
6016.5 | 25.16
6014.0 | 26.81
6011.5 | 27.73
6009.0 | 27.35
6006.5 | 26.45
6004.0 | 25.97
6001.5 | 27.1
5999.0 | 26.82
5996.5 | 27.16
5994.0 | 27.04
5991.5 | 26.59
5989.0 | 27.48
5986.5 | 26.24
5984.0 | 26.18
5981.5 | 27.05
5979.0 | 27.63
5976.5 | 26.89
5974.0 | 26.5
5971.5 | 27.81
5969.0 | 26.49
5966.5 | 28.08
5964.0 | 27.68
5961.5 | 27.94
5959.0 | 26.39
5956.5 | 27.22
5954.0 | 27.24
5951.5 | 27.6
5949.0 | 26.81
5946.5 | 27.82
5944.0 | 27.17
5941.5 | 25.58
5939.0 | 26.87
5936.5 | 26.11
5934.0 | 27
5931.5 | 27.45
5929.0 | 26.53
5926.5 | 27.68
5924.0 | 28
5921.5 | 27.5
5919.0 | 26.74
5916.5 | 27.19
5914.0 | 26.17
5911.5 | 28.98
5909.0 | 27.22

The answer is 27.22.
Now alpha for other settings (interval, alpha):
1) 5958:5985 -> 27.17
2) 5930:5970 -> 27.09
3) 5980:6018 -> 26.75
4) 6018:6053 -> 26.39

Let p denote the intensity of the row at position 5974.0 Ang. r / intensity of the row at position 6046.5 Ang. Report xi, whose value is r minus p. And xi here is -0.1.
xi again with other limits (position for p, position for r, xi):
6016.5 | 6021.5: -0.7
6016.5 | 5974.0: 1.3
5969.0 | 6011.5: 1.2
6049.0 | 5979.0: 0.8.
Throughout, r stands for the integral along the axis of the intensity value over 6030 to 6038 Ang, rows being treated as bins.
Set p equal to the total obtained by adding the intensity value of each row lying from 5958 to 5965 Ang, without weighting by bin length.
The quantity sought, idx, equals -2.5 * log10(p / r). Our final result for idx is 1.03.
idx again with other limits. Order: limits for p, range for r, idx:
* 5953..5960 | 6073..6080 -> 0.92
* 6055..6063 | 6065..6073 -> 1.05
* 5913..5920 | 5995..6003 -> 1.08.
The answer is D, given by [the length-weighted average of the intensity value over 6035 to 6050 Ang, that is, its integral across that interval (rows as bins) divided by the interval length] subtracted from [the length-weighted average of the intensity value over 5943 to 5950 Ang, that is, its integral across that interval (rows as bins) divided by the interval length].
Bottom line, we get 0.7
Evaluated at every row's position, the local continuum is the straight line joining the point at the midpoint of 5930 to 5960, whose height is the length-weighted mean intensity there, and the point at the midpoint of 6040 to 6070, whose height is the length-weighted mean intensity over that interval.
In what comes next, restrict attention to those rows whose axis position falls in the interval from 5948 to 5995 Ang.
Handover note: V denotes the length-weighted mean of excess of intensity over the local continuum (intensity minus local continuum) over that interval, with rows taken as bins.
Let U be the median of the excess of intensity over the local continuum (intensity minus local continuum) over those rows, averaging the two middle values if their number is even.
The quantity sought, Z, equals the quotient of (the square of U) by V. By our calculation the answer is 0.1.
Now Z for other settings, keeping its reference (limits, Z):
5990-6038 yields 0.0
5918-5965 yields 0.4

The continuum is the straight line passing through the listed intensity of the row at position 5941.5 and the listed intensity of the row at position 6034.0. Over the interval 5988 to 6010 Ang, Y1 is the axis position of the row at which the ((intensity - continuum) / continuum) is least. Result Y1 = 6004.0 Ang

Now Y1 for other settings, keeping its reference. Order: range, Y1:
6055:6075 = 6064.0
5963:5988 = 5984.0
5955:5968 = 5959.0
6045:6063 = 6054.0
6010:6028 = 6021.5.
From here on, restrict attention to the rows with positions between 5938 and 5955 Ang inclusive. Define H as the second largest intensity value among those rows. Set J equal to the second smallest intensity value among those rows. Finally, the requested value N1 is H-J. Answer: 0.8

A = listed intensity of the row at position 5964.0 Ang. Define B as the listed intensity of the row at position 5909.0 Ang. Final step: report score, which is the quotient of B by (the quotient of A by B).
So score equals 26.8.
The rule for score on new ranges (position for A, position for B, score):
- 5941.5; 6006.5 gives 27.3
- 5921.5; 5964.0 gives 27.9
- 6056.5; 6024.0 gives 23.4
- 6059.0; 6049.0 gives 25.4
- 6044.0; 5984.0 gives 25.2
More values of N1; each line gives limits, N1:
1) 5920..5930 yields 0.2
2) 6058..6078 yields 1.4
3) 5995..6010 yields 0.7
